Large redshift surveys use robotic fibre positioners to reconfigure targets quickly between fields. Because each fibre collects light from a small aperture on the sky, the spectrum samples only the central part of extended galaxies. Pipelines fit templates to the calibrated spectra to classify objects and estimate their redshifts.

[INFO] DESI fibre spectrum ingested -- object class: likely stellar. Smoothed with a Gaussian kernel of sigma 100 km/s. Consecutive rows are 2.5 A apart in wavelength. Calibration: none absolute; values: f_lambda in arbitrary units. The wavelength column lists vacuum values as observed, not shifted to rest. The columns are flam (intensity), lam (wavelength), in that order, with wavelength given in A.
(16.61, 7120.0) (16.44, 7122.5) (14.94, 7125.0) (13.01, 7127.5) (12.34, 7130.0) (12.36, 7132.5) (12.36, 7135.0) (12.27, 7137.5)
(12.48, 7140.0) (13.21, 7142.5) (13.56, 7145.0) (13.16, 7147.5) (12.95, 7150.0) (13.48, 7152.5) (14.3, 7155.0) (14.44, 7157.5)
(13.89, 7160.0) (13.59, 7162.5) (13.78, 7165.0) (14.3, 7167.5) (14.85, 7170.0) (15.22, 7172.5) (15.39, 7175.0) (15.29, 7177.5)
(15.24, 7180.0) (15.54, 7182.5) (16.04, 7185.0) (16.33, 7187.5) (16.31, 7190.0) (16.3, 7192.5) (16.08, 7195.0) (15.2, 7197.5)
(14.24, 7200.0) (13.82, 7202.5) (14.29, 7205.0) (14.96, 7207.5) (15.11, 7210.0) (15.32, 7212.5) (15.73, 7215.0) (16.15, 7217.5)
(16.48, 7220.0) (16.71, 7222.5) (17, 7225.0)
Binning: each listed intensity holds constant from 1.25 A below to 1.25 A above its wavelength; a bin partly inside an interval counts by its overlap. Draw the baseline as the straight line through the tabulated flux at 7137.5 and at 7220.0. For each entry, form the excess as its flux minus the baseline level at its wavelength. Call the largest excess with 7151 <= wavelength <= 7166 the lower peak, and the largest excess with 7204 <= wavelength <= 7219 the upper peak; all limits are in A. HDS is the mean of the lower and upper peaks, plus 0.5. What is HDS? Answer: 1.0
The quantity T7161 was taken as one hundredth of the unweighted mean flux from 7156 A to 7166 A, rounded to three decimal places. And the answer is 0.139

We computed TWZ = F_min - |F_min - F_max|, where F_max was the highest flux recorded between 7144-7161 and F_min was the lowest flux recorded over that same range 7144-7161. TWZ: 11.5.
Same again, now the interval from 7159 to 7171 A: 12.3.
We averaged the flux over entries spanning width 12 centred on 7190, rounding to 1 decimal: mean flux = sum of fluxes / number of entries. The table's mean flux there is 16.2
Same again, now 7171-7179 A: 15.3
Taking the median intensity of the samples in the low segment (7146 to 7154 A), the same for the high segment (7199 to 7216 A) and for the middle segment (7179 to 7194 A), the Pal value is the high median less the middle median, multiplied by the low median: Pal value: -16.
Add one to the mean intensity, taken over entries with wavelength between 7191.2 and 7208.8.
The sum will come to 16.0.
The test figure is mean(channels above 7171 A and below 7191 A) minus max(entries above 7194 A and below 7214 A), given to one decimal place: -0.4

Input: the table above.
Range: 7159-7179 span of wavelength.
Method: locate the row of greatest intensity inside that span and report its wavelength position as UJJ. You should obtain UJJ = 7175.0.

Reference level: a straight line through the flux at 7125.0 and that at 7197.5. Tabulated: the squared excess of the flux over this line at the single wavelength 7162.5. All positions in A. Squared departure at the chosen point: 2.2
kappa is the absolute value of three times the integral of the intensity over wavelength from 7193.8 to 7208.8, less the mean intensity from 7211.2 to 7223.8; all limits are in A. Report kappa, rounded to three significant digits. 648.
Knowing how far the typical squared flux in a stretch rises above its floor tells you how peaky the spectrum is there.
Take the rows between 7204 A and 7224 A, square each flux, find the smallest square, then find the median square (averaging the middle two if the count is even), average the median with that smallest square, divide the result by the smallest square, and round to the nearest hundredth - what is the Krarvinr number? 1.09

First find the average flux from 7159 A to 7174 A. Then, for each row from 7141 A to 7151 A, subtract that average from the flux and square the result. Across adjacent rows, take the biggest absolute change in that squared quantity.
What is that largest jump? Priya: 0.7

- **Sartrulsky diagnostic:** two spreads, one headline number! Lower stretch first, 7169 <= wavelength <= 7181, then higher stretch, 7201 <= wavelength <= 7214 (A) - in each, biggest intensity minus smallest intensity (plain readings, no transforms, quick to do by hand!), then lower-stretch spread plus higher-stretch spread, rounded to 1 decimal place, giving 2.0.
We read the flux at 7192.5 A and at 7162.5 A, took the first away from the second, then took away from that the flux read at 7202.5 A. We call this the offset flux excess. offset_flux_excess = -16.5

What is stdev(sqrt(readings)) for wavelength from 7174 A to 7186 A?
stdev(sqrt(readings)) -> 0.04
